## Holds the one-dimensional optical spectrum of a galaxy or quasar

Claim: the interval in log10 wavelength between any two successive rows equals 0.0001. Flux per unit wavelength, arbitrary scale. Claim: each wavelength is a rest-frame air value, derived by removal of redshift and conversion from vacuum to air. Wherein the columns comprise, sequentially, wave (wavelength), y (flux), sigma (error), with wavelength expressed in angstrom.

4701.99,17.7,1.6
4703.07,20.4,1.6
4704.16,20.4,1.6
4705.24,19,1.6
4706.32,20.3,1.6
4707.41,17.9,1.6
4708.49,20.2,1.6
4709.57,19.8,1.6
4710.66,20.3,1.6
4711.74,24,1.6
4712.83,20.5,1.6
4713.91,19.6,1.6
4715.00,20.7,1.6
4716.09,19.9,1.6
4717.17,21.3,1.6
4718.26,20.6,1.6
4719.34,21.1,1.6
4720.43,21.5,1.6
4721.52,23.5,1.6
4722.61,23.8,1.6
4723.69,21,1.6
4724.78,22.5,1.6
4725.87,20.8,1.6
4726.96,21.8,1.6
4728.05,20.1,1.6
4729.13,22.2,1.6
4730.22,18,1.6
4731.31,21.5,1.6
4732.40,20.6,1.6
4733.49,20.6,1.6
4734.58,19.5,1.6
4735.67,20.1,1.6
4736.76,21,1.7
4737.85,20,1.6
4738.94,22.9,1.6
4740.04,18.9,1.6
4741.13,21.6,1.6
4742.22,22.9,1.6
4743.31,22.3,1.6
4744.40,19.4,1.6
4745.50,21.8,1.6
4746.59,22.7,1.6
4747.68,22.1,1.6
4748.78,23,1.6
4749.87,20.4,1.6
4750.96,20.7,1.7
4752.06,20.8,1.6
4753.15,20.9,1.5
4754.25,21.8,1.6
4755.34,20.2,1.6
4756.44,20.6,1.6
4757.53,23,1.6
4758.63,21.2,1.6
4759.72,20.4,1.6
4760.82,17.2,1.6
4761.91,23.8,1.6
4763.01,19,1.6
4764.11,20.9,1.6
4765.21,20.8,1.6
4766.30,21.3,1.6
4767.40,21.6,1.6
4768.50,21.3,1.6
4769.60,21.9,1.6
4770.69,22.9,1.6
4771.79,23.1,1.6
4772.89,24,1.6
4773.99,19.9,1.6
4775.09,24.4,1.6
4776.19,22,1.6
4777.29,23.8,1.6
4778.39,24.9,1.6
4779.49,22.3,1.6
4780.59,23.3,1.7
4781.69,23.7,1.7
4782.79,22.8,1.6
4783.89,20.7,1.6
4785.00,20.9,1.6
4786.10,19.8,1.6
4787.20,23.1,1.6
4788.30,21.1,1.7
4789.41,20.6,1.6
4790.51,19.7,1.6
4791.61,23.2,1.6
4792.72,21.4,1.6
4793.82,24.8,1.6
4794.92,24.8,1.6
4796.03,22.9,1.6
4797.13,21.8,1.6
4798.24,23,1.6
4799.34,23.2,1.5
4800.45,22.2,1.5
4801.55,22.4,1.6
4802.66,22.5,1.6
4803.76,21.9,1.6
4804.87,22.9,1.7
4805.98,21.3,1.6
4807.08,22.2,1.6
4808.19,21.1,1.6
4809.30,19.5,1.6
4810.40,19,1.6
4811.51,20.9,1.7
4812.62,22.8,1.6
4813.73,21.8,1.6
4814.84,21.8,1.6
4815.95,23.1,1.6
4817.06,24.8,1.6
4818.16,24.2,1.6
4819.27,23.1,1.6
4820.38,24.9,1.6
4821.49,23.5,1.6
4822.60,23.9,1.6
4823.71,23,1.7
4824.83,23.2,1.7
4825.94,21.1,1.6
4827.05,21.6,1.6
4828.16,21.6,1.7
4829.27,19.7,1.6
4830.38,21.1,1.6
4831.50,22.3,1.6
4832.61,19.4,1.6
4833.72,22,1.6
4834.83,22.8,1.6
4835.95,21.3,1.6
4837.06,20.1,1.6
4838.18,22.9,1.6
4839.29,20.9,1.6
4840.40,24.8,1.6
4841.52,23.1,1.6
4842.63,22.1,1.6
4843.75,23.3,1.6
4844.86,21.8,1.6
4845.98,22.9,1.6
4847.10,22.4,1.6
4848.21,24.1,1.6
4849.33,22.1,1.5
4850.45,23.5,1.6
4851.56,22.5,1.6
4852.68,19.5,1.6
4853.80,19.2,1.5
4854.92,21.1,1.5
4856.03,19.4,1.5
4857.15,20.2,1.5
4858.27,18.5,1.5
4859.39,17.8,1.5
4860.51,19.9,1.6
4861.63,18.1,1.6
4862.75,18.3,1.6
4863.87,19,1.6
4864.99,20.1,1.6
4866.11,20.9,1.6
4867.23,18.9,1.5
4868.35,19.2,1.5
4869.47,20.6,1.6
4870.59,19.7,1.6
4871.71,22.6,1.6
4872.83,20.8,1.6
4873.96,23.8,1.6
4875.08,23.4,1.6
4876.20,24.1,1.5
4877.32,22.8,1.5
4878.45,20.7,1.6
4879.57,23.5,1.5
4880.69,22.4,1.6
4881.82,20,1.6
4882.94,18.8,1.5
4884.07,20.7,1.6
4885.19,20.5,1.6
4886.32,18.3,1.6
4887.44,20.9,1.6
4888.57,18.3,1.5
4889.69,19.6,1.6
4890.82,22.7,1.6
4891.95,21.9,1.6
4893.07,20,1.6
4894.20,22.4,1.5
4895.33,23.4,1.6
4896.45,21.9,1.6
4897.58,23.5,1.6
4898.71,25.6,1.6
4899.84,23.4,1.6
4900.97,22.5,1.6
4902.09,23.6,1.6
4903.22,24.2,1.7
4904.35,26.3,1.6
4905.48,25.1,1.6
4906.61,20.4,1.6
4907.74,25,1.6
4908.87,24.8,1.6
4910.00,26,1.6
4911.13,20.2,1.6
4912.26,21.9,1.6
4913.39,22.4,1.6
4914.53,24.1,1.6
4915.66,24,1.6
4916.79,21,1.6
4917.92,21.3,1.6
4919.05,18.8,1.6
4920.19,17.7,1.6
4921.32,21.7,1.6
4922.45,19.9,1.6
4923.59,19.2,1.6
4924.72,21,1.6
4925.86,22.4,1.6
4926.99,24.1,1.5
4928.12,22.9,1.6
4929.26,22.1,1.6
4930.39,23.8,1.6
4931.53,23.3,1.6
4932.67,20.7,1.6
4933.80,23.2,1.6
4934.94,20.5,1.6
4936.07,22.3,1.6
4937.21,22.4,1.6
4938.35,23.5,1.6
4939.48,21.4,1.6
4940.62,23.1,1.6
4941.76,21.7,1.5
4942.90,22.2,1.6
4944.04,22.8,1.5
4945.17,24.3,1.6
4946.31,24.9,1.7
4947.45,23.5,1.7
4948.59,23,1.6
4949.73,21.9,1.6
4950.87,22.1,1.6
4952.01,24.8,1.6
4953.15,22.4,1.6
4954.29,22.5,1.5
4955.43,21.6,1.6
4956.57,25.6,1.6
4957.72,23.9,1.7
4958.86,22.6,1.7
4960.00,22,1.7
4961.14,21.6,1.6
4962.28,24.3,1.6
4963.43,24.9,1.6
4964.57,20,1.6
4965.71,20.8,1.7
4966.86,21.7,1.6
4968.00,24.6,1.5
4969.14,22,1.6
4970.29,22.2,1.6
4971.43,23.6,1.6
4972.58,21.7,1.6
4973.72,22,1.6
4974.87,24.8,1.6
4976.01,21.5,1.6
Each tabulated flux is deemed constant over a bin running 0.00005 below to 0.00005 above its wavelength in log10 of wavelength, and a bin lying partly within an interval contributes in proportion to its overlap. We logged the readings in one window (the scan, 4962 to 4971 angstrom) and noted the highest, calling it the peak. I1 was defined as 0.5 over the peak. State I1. 0.0201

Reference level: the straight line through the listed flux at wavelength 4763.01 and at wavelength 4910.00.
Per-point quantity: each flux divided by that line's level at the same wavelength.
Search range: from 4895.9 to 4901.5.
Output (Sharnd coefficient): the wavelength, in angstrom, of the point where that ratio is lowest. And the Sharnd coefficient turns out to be 4896.45 angstrom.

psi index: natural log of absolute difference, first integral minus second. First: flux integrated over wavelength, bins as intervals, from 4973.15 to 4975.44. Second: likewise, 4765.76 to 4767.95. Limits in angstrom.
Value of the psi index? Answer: 1.9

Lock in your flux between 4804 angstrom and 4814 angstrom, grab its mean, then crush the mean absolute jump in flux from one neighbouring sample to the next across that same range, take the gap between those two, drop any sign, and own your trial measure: 20.0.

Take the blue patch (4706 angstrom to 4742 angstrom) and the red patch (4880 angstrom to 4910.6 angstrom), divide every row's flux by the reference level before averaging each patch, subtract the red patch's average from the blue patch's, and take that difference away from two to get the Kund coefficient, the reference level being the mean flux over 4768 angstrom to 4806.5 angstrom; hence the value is 2.06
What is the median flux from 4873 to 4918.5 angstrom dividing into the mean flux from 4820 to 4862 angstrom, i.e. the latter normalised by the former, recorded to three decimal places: 0.963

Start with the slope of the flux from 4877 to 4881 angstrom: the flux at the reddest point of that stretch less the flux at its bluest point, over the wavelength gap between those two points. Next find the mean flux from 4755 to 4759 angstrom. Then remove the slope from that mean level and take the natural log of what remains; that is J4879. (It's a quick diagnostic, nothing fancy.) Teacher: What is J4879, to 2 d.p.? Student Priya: 3.06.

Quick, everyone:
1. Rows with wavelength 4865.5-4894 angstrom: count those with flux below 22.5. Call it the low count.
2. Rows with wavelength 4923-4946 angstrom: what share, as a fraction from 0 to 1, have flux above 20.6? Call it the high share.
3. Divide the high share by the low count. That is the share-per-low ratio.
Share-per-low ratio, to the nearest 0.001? 0.050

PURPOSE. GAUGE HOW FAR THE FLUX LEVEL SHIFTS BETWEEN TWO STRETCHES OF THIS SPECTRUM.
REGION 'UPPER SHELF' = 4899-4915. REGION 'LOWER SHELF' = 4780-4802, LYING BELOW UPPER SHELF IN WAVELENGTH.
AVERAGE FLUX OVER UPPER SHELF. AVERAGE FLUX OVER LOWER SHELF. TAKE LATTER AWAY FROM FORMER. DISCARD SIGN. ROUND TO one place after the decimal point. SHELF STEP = 1.3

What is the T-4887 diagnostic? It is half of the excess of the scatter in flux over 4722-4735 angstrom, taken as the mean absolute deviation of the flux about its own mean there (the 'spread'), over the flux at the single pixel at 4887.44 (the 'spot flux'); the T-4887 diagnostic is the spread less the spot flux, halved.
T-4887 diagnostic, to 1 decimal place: -9.9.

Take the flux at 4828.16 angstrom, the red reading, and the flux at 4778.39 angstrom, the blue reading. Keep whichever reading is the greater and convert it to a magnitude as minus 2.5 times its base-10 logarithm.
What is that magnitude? -3.49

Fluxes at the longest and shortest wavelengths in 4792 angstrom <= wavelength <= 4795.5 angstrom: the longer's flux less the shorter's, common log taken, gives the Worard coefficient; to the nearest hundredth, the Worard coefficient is 0.53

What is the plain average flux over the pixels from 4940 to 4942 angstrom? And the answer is 22.4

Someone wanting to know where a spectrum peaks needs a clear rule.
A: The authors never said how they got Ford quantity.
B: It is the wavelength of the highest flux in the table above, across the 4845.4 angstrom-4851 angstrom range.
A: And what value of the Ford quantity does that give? 4848.21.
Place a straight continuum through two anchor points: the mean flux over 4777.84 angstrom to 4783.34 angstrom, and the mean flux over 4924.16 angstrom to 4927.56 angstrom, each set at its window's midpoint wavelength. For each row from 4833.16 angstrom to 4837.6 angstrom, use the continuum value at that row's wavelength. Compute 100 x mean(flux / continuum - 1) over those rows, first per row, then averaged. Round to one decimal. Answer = -6.6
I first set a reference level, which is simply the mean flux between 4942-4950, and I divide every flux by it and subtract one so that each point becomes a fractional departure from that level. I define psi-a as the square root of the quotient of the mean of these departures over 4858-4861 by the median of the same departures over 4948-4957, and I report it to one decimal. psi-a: 2.4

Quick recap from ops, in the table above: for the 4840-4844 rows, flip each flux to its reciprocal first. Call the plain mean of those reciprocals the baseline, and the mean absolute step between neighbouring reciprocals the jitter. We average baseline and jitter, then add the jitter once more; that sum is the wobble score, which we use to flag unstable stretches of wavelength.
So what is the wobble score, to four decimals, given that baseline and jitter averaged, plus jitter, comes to 0.0251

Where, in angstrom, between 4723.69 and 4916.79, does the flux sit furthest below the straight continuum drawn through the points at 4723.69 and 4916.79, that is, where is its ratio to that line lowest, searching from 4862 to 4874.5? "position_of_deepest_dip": 4862.75 angstrom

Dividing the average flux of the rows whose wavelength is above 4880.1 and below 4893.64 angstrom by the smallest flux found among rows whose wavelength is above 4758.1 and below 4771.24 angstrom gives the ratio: 1.18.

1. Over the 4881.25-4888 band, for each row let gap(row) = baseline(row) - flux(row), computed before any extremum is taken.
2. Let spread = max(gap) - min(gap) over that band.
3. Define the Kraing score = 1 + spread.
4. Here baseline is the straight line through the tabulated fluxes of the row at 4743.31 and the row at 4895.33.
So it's 3.6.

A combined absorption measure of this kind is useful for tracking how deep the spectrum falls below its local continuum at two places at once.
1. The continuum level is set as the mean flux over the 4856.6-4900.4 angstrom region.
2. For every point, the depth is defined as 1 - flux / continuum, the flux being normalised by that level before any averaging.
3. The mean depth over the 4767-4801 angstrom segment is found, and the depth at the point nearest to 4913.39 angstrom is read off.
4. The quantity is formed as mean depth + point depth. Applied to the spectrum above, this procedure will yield -0.14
